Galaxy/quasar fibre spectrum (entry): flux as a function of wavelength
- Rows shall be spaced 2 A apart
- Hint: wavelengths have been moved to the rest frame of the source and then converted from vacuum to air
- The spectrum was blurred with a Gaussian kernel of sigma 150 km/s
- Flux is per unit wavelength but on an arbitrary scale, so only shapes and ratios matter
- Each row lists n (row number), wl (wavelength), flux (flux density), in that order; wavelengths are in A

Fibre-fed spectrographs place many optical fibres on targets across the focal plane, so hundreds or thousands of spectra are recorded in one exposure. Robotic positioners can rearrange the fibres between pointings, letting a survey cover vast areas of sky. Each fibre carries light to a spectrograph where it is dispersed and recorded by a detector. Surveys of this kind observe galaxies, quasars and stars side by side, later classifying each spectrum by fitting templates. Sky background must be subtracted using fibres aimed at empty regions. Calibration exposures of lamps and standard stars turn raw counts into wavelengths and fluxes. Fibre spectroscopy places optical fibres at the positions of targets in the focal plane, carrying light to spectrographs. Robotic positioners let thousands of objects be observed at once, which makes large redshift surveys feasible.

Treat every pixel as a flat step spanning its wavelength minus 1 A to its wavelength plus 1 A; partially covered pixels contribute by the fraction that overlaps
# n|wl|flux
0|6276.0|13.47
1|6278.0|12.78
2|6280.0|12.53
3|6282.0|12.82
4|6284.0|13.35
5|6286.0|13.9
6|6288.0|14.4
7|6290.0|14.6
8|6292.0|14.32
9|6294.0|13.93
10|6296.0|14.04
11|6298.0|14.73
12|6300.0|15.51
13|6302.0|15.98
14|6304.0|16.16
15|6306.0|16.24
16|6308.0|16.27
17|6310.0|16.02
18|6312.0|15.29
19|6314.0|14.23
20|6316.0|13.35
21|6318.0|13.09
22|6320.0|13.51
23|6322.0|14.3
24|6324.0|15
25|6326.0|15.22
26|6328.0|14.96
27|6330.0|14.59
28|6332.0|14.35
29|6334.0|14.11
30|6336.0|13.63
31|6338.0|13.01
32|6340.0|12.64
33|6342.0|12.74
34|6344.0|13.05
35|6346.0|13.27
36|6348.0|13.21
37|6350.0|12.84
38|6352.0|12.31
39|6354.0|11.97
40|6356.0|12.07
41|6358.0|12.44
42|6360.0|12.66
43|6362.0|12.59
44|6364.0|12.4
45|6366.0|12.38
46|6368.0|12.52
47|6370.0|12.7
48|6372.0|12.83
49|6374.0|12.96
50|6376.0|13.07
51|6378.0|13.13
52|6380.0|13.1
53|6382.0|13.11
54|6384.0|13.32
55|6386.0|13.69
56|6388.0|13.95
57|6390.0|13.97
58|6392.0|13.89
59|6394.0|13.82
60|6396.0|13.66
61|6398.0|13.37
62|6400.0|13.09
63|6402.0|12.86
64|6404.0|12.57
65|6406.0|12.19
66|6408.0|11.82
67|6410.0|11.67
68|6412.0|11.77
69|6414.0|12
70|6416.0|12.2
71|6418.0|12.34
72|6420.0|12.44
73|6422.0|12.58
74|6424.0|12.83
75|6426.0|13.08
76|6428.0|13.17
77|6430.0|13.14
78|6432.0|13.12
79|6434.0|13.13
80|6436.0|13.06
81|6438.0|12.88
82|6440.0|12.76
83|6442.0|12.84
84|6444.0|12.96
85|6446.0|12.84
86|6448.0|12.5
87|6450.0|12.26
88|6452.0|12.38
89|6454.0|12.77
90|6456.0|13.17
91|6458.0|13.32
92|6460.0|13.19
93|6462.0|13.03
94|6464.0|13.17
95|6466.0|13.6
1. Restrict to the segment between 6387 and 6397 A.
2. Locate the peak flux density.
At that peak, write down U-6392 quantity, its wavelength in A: 6390.0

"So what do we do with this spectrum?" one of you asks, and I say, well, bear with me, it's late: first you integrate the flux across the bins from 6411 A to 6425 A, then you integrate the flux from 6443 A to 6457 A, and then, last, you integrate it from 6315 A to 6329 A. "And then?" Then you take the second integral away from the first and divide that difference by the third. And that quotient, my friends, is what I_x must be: -0.03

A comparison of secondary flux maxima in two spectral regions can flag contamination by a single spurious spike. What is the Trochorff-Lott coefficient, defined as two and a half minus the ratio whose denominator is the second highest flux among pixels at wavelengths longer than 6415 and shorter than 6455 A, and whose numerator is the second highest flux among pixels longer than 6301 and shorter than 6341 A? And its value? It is 1.26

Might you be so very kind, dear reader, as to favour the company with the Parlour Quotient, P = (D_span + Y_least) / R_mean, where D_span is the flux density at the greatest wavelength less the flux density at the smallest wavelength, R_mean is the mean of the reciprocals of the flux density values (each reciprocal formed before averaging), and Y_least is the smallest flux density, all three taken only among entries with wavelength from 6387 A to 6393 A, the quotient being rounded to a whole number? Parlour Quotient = 193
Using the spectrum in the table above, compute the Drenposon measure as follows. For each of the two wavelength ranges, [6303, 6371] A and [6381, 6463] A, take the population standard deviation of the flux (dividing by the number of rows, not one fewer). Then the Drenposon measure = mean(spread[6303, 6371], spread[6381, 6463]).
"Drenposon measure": 0.9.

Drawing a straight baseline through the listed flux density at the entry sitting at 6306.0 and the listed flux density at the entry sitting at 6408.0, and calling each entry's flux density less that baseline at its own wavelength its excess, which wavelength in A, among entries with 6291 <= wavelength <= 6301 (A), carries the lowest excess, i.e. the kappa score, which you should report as 6294.0 A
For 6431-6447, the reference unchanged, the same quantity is 6440.0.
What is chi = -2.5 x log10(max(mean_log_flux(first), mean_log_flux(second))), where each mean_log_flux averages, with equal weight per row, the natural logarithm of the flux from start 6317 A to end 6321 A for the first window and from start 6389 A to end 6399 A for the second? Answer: -1.046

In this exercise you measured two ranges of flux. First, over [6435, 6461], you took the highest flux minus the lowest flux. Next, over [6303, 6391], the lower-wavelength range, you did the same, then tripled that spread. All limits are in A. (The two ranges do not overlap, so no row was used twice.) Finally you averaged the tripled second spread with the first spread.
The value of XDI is 7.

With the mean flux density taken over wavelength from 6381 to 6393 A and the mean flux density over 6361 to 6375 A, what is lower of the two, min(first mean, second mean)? 12.6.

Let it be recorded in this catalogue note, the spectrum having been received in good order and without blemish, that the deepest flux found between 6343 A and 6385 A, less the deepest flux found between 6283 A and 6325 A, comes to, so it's -1.1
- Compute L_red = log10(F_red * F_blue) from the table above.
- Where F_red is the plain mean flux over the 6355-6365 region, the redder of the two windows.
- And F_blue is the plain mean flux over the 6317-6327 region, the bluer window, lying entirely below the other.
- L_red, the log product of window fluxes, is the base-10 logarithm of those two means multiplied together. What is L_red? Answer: 2.25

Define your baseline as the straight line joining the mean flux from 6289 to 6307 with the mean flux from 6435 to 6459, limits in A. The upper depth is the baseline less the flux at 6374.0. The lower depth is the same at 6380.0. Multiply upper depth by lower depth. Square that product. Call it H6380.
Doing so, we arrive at 0.47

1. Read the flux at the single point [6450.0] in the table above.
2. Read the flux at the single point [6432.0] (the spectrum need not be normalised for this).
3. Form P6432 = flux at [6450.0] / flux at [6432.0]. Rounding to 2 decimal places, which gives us 0.93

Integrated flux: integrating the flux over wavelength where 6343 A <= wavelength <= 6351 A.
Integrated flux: 105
